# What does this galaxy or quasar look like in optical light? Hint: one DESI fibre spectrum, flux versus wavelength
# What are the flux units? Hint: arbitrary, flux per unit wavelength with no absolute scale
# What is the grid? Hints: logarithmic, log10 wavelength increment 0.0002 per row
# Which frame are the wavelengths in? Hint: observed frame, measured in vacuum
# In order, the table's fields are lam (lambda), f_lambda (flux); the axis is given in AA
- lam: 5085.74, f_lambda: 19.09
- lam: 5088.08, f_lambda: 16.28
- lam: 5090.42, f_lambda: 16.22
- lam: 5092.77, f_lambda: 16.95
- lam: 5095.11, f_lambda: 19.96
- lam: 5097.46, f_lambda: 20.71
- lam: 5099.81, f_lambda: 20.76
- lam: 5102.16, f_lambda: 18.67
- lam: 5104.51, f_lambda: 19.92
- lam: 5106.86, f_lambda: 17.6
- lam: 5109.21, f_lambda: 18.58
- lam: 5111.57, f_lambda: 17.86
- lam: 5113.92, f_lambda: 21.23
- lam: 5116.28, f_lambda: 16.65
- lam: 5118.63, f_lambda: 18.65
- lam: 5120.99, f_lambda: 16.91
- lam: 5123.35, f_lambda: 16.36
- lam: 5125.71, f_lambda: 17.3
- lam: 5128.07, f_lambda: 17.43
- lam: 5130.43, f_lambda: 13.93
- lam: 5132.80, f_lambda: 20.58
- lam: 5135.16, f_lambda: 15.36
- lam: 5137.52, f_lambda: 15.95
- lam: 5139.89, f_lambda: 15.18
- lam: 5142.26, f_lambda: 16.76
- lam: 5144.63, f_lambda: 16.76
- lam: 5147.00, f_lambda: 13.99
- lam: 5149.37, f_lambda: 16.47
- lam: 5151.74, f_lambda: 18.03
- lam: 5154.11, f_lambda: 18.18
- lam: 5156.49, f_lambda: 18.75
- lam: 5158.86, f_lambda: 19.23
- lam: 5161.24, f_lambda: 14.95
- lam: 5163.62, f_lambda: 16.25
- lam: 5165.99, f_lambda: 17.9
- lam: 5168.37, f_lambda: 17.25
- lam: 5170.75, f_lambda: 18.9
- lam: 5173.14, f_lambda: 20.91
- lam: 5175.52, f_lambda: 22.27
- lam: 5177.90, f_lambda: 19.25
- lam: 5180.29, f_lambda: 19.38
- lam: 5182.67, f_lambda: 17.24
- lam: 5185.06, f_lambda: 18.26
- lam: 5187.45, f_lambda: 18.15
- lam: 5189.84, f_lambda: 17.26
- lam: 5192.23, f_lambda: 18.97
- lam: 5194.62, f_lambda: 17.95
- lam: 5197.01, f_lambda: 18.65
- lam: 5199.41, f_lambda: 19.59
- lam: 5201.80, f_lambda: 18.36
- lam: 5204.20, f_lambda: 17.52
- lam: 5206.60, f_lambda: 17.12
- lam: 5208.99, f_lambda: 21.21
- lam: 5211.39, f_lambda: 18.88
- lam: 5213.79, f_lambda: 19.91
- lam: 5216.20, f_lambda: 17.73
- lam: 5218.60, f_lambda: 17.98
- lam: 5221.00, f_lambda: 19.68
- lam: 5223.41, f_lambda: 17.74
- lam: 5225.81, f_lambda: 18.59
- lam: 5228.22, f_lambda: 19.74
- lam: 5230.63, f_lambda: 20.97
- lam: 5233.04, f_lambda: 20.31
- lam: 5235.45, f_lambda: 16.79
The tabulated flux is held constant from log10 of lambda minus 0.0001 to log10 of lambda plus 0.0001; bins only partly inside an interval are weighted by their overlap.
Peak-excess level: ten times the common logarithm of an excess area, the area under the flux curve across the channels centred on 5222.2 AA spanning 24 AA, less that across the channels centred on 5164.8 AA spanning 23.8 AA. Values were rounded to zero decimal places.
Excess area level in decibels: 13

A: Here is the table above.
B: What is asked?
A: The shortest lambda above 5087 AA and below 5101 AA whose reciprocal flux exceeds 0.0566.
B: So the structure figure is 5088.08 AA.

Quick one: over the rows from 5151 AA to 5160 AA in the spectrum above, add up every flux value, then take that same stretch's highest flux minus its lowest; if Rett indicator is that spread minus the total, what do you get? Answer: -73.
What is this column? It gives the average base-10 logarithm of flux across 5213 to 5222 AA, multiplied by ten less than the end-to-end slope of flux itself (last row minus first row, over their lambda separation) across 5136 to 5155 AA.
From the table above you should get -12.6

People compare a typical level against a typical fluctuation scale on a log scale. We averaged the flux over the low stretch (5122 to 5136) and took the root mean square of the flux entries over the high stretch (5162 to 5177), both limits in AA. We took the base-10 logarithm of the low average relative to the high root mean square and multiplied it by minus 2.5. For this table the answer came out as 0.13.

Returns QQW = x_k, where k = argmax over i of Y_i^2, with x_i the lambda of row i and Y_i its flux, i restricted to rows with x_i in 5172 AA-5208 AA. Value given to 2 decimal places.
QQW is 5175.52 AA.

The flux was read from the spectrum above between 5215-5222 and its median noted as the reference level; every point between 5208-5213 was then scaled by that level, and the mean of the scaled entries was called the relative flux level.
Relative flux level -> 1.11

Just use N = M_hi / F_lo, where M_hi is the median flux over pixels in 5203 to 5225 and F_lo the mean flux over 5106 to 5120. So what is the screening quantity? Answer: 0.976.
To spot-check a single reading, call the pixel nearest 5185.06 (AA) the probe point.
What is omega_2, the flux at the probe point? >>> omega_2 18.26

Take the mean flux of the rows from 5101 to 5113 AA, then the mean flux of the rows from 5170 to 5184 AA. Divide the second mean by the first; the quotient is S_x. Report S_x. 1.06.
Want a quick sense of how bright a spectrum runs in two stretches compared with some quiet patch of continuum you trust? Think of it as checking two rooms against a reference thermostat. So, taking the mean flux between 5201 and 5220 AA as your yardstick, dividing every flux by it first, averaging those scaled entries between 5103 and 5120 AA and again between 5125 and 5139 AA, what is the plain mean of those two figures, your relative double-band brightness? 0.95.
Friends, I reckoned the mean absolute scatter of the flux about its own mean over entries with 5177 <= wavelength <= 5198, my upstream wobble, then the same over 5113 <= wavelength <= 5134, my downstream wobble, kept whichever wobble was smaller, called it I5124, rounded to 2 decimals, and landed 0.64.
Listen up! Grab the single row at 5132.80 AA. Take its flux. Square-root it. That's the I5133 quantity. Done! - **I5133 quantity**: 4.54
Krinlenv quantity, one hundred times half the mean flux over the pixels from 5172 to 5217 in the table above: 944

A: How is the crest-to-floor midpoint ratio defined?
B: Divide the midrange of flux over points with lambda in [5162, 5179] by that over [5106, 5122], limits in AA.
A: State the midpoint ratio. 1.02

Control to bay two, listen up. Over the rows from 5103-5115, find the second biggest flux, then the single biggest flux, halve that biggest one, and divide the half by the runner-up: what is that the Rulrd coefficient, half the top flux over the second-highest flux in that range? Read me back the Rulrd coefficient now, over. 0.53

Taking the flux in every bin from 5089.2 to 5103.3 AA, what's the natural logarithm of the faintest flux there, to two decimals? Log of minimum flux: 2.79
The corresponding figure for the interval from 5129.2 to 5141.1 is 2.63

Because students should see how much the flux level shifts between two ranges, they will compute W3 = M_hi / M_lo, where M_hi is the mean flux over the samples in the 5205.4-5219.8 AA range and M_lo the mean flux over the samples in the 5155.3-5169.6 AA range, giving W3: 1.08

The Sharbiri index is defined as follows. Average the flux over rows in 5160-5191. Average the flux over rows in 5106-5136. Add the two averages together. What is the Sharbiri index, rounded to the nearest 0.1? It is 35.9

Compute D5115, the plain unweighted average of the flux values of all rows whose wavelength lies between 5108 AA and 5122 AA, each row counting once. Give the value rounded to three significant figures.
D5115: 18.3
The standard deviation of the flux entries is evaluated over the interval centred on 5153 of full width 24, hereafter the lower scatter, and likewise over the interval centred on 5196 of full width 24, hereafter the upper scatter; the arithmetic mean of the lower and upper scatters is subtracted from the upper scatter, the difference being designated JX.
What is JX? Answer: -0.4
